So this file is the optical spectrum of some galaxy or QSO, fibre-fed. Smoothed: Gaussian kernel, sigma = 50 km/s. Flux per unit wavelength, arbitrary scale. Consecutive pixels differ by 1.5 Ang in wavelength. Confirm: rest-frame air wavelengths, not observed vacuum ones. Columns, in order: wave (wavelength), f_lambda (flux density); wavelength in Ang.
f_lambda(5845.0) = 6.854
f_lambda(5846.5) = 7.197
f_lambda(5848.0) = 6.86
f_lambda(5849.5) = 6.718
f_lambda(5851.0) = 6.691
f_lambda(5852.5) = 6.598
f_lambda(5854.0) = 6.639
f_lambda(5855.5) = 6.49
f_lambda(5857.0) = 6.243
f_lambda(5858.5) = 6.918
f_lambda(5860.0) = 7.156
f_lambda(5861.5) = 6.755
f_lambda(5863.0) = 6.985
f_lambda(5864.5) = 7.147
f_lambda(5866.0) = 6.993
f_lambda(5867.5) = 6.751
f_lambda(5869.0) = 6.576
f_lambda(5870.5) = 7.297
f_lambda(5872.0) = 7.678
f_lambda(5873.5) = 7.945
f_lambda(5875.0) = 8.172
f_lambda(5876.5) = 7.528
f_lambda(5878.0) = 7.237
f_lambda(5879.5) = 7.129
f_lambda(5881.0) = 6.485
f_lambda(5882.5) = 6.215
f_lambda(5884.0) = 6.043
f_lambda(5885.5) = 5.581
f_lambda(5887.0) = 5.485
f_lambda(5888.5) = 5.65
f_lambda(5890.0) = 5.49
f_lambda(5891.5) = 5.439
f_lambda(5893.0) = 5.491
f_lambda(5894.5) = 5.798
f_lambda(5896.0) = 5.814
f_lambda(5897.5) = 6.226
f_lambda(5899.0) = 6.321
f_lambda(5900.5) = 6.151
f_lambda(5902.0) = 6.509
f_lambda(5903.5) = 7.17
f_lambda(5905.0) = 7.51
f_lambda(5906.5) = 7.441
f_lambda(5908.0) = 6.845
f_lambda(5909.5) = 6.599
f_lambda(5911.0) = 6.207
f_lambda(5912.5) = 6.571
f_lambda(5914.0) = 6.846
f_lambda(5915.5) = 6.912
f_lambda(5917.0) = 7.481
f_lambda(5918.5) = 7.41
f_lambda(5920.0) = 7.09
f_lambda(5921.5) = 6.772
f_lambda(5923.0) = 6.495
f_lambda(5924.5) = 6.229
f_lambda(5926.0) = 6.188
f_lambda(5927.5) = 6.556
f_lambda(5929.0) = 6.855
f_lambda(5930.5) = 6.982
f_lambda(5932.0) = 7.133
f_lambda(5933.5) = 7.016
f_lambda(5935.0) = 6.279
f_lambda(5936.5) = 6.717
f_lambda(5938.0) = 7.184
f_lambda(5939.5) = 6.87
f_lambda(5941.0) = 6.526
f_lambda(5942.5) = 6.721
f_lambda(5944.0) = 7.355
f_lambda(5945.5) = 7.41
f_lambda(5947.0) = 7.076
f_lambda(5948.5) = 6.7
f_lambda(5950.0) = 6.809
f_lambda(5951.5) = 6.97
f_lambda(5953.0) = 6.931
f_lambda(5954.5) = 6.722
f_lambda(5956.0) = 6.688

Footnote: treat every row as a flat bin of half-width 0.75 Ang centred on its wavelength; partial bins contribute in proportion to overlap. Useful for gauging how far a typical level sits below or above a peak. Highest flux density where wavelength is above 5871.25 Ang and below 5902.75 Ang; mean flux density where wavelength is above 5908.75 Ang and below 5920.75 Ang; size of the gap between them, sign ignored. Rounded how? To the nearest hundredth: 1.28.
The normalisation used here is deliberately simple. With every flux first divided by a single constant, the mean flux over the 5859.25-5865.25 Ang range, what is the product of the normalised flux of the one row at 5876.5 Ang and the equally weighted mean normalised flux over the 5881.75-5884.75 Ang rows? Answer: 0.94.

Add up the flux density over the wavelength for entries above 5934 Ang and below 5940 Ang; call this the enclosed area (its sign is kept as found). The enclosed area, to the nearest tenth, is 40.6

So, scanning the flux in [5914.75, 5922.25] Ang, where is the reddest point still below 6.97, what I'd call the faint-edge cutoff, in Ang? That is 5921.5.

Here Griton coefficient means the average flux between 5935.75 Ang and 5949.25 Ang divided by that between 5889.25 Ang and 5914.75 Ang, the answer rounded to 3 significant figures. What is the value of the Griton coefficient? 1.09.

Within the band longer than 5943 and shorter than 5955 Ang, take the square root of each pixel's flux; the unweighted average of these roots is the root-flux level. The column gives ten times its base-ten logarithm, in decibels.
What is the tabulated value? 4.22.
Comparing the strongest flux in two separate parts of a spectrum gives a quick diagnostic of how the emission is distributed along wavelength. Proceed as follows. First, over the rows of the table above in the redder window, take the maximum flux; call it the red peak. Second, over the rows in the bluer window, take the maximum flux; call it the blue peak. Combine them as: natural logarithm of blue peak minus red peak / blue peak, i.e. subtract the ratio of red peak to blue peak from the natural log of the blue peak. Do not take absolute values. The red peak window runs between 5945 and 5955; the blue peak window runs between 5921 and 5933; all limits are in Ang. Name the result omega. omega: 0.93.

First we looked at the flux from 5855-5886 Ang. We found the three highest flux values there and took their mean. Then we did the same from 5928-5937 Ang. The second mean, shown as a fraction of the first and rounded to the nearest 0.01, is 0.89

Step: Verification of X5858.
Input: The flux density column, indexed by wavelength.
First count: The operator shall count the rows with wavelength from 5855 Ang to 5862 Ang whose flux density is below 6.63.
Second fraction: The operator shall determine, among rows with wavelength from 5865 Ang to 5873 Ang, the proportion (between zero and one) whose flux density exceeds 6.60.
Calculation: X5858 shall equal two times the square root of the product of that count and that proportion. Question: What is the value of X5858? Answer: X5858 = 2.53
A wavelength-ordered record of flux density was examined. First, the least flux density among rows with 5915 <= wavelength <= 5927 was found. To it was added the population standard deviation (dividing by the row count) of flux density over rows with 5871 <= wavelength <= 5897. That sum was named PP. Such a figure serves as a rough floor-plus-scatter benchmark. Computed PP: 7.13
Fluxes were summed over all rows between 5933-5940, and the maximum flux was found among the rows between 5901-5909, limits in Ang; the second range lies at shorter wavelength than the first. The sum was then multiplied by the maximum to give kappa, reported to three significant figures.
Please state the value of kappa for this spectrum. 256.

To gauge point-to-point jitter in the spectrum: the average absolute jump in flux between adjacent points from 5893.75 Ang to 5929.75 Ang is 0.286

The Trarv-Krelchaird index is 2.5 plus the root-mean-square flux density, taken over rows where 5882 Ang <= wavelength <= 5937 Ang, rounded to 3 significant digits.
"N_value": 9.00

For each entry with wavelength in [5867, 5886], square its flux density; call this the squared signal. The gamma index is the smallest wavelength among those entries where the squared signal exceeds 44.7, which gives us 5867.5 Ang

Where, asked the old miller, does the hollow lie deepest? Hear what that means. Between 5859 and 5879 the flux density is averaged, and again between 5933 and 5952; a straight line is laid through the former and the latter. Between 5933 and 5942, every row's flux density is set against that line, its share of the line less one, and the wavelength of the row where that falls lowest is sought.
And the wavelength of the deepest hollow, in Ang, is 5935.0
